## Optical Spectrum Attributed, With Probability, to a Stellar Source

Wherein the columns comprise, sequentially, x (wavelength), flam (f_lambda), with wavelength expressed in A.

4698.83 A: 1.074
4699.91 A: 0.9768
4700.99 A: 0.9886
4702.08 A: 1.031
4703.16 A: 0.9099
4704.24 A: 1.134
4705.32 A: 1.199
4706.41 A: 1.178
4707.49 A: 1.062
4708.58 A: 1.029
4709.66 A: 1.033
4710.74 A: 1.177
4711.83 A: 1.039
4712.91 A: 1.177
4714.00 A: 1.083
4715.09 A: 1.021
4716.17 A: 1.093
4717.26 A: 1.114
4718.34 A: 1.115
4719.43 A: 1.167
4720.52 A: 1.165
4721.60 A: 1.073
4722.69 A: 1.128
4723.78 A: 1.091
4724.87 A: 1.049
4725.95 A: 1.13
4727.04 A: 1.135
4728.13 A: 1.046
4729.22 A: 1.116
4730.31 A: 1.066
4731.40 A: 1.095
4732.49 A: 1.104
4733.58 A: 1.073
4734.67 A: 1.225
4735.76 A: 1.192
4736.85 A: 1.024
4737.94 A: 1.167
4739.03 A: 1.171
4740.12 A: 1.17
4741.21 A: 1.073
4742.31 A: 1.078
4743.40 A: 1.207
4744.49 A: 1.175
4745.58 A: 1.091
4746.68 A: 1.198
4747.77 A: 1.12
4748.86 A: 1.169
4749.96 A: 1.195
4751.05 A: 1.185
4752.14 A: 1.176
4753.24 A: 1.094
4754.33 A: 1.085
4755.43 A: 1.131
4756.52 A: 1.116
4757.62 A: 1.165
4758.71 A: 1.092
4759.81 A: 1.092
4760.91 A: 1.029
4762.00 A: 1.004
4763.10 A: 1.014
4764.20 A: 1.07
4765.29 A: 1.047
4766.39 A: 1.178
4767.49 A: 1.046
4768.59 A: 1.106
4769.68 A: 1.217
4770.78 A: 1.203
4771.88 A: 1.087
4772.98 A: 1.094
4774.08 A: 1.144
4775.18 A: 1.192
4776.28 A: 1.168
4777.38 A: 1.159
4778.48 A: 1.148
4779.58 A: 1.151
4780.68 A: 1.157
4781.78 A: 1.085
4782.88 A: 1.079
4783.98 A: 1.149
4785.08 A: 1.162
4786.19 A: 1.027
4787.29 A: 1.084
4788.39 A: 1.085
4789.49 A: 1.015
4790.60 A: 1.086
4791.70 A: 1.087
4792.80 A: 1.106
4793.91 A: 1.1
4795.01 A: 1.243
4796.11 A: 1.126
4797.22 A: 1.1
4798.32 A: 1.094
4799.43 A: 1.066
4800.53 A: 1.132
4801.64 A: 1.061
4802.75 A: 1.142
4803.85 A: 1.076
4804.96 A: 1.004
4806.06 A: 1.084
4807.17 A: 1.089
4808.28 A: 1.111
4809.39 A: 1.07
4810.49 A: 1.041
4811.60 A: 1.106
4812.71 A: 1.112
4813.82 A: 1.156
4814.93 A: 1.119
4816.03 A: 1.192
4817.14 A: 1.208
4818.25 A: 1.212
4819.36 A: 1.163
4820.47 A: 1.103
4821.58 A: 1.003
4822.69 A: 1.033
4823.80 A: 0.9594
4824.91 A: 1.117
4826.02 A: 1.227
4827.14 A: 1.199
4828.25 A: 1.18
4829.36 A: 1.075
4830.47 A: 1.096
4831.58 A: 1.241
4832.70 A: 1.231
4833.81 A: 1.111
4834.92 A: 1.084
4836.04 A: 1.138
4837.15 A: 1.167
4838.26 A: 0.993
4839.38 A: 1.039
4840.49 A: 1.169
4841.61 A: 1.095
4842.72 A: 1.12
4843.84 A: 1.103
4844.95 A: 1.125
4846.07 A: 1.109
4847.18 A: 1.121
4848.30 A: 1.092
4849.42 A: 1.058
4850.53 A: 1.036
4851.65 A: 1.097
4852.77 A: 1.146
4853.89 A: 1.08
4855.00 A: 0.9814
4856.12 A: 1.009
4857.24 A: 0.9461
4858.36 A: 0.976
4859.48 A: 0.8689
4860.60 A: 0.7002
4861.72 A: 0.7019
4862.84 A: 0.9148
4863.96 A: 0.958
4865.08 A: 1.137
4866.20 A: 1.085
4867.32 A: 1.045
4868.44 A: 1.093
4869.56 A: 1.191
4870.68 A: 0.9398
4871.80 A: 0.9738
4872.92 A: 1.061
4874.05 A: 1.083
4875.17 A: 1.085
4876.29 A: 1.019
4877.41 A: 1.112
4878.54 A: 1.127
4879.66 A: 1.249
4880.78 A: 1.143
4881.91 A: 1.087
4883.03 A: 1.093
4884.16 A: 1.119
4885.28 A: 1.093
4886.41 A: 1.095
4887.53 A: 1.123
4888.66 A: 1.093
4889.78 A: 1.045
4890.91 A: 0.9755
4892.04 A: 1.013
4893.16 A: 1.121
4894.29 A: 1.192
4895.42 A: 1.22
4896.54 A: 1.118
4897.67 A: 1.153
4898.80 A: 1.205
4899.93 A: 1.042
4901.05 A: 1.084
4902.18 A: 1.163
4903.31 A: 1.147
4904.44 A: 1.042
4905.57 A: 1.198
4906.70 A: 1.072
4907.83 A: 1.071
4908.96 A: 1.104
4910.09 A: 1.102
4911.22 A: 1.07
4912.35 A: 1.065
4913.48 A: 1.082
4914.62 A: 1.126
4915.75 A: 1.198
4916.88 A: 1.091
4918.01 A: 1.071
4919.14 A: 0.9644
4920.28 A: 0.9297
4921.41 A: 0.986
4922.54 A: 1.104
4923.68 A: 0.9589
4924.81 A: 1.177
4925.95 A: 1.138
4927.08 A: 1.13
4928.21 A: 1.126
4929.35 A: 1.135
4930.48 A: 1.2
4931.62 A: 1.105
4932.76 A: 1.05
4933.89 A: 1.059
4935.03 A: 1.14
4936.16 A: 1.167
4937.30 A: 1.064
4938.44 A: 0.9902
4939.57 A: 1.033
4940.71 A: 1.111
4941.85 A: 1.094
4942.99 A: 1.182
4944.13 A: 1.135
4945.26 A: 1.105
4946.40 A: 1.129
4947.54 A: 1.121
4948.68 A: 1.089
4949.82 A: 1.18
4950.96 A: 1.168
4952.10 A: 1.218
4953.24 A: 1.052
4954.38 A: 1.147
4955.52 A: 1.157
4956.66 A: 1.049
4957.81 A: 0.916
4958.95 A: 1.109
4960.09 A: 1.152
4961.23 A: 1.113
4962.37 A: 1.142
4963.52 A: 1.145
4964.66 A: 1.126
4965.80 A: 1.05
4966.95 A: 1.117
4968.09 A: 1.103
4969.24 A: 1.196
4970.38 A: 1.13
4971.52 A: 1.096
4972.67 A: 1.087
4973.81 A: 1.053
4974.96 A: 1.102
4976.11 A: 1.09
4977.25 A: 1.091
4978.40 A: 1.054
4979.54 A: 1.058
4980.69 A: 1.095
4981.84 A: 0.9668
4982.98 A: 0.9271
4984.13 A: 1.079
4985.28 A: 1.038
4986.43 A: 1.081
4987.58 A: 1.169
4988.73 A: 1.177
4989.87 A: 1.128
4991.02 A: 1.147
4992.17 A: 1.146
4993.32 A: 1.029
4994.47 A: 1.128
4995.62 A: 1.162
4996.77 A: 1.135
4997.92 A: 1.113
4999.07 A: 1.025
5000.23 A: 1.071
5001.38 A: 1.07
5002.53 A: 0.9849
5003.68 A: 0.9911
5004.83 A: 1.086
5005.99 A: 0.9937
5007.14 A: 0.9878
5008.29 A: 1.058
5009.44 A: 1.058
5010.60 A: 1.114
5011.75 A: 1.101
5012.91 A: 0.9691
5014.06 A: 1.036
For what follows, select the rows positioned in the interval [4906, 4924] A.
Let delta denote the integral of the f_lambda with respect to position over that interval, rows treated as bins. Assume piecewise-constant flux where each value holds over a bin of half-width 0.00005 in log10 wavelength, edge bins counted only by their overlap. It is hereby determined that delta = 19.2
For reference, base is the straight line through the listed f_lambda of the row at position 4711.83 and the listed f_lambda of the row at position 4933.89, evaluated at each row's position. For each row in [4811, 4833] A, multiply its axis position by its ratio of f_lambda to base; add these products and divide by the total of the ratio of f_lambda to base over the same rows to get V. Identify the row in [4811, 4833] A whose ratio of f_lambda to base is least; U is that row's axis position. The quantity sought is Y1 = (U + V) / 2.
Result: 4823.0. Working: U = 4823.80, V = 4822.2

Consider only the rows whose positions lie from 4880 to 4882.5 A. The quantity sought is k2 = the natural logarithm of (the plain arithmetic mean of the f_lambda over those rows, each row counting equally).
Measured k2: 0.11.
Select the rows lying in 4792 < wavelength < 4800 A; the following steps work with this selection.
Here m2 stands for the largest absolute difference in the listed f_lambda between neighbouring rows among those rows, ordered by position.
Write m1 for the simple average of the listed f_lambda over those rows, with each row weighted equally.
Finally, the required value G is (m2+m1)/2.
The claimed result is 0.631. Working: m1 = 1.119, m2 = 0.143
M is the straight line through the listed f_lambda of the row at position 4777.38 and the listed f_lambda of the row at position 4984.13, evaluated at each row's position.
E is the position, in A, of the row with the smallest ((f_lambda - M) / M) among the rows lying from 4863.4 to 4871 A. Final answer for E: 4870.68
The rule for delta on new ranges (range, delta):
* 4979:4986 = 7.2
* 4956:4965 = 9.8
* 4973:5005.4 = 34.9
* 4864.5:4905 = 44.5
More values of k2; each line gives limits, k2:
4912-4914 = 0.07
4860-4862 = -0.36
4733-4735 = 0.14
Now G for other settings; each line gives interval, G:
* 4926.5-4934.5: 0.605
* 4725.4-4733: 0.594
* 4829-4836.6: 0.642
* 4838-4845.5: 0.611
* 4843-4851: 0.563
